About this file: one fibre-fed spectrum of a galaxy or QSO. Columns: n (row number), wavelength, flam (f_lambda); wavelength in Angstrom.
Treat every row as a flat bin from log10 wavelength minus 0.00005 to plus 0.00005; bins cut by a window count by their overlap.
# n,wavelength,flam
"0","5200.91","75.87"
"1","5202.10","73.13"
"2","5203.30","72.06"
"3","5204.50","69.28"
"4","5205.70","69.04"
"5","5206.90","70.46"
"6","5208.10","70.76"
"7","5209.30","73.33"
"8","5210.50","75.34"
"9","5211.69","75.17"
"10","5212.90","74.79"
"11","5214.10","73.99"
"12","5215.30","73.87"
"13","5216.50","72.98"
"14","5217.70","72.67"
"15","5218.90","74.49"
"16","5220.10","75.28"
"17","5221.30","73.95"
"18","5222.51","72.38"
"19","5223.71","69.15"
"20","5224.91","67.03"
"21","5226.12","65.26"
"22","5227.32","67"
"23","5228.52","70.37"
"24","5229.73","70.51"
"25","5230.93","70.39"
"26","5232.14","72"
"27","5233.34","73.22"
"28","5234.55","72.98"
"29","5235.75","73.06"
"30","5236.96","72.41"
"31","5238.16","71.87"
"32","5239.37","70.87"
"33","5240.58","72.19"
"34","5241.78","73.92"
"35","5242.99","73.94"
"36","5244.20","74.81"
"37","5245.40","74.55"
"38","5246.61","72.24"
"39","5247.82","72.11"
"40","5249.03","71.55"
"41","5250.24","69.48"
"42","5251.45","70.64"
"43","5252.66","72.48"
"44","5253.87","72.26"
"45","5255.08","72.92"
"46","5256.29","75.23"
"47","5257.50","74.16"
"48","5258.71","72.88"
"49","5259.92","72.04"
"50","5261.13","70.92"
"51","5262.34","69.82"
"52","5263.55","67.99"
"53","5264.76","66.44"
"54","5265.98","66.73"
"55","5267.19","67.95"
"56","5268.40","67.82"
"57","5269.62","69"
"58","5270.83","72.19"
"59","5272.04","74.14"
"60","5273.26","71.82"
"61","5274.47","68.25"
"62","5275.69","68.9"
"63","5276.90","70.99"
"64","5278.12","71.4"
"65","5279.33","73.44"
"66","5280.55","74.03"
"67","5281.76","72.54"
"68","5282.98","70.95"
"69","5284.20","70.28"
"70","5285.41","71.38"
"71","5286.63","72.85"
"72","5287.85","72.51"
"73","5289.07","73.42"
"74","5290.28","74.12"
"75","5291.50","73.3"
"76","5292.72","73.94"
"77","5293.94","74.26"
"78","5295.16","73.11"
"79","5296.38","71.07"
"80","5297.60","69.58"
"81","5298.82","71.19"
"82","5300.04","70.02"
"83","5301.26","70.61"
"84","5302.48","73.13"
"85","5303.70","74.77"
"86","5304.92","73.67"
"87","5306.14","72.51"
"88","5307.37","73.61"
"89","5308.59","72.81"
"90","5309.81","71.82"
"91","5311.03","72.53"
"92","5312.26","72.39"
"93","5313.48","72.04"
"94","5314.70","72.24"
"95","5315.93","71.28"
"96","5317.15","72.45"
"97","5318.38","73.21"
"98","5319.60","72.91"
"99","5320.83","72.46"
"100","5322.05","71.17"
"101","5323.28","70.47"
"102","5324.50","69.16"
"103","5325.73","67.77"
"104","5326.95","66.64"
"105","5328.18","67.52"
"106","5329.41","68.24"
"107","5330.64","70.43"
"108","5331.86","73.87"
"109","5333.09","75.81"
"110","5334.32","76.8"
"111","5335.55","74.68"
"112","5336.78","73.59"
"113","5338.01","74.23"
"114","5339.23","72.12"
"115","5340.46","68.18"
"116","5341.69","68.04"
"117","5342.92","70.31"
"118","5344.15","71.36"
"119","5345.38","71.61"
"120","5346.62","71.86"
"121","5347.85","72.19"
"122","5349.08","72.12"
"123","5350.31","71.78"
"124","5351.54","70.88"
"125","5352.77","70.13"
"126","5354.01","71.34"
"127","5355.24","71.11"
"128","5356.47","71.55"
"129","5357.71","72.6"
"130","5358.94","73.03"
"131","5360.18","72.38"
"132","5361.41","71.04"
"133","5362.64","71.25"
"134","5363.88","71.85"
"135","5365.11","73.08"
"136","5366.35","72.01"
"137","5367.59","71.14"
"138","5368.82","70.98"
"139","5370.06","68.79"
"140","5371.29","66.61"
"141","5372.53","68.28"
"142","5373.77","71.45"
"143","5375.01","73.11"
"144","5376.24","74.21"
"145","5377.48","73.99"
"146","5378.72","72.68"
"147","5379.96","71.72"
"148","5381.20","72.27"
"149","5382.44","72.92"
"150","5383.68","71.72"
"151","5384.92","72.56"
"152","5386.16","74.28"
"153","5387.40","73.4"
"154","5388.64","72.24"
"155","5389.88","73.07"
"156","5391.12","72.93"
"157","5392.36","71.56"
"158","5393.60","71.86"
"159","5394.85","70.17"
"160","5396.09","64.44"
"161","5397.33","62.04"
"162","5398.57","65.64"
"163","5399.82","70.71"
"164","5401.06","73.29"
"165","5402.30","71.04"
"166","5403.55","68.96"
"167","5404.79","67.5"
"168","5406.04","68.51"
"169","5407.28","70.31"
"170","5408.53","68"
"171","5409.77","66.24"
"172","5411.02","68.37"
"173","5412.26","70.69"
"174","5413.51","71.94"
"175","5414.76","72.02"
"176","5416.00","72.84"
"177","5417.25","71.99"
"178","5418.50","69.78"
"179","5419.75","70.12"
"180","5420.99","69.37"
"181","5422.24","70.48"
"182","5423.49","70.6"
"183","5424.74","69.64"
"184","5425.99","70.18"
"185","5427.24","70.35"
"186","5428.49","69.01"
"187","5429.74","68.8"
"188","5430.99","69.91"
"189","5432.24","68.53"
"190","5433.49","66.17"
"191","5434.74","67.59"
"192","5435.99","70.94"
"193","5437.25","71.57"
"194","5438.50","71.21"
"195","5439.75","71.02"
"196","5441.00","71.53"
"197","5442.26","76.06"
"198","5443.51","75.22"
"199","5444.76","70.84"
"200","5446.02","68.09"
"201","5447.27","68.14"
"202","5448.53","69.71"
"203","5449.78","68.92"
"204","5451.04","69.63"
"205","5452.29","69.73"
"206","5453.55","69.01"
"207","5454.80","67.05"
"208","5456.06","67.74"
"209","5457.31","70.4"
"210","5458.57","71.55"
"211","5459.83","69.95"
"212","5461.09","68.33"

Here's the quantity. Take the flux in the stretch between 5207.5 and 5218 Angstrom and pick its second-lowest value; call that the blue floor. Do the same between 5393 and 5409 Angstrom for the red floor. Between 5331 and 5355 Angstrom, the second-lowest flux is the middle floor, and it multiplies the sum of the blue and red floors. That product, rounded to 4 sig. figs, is 9348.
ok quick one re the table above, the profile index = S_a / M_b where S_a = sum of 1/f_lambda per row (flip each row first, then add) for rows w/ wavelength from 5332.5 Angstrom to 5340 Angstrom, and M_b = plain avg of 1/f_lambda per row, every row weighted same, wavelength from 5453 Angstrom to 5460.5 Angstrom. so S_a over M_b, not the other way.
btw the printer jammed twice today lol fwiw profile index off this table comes 5.58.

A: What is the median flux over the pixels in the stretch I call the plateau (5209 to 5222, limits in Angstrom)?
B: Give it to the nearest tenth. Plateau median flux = 74.0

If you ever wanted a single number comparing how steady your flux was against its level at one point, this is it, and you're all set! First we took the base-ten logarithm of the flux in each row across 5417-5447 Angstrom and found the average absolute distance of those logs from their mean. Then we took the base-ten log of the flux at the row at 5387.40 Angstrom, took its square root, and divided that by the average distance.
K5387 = 154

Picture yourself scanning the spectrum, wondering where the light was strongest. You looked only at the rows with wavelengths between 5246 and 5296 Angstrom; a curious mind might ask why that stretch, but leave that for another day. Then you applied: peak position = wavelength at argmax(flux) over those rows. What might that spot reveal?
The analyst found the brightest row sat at 5256.29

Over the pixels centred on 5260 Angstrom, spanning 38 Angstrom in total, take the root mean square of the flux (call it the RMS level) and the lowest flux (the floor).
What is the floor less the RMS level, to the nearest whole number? -5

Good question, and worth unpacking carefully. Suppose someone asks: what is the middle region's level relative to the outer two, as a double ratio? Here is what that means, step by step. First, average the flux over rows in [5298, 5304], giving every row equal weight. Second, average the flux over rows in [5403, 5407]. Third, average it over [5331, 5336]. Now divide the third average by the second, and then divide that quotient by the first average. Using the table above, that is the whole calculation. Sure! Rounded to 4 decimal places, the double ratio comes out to 0.0153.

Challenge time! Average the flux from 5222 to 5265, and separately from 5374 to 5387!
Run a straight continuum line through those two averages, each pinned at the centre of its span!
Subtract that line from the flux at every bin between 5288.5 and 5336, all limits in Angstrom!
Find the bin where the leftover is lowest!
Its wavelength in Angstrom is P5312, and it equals 5326.95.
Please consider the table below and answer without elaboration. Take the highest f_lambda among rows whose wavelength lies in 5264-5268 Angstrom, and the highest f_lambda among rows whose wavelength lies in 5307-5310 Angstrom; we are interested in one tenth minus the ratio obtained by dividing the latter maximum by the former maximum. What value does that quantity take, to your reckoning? -0.983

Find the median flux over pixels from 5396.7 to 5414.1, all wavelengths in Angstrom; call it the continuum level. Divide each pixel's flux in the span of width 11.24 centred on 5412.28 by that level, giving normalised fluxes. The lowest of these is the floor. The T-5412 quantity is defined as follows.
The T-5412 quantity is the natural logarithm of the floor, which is -0.037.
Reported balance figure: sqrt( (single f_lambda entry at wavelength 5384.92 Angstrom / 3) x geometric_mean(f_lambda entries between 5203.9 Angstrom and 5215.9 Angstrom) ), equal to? 41.9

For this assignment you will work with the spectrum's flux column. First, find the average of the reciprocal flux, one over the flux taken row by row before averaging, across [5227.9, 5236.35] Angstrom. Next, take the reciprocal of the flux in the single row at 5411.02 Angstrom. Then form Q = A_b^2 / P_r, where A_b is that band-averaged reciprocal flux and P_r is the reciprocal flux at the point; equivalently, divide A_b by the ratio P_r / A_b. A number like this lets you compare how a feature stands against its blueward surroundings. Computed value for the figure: 0.0133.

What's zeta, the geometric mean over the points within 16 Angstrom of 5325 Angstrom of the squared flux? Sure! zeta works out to 5133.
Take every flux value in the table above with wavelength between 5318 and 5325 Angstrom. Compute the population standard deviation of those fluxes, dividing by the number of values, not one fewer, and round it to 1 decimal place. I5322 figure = 1.4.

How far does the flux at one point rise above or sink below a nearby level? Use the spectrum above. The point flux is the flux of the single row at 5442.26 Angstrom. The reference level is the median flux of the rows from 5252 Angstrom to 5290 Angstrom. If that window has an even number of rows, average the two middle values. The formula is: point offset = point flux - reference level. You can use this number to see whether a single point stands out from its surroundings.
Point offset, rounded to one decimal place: 4.2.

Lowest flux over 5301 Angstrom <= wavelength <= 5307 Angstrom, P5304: 70.61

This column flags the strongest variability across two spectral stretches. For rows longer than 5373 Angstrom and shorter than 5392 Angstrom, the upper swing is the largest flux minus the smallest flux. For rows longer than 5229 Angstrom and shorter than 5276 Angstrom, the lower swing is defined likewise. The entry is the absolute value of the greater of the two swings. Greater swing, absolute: 8.8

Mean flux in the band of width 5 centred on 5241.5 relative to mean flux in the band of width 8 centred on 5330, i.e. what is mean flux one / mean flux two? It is 1.03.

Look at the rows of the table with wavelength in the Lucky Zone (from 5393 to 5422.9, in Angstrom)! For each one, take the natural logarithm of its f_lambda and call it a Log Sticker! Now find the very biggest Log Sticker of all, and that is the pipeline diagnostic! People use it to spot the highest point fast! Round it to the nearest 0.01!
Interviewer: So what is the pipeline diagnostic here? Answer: 4.29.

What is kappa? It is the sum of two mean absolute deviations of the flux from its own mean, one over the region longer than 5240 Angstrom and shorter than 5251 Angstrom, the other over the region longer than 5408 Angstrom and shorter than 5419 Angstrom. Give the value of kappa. 3.25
